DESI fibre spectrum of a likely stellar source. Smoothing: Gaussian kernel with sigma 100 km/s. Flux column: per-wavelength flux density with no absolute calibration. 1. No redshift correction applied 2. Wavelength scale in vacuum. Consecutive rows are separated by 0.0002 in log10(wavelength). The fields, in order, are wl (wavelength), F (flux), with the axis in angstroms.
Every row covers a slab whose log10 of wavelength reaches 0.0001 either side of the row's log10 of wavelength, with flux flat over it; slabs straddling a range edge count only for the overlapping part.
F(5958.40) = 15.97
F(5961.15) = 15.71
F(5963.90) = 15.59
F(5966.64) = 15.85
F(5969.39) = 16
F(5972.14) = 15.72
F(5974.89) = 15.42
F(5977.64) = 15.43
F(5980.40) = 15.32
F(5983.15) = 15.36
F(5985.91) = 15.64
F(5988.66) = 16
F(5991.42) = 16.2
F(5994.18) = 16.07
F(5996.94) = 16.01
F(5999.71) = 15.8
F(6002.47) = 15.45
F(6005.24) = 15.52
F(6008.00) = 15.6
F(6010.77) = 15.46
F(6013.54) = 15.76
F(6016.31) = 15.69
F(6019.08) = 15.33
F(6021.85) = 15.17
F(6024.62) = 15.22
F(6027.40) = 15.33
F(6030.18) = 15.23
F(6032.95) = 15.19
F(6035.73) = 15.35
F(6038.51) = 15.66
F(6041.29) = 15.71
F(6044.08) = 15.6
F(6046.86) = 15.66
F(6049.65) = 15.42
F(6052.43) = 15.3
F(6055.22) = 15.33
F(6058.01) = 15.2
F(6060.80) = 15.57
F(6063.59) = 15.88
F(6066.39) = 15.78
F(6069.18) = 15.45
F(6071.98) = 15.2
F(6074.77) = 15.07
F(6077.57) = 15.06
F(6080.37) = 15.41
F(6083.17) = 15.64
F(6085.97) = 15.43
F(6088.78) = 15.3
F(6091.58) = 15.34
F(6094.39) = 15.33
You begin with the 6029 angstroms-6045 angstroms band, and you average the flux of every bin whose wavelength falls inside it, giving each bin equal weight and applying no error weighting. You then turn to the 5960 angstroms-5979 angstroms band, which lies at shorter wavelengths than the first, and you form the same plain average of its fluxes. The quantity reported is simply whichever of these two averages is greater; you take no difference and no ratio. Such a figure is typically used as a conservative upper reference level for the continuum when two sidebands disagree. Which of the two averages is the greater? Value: 15.7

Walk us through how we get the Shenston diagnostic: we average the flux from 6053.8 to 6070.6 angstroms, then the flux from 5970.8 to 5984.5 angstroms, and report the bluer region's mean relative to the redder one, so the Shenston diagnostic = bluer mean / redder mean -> 0.995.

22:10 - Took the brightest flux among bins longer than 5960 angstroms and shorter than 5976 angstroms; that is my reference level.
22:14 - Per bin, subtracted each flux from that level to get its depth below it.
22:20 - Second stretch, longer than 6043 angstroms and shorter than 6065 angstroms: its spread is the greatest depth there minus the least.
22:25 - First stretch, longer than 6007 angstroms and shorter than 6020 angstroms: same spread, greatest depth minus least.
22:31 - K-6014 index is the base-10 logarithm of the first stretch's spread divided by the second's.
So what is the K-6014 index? -0.20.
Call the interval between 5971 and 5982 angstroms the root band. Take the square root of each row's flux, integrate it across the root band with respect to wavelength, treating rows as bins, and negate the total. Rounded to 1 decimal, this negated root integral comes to -43.3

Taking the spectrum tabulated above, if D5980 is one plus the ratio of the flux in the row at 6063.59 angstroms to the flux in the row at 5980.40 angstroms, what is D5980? 2.037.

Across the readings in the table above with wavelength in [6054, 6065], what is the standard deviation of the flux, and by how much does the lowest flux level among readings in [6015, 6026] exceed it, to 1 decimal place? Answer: 14.9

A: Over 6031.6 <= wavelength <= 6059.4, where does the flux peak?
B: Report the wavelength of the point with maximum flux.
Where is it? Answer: 6041.29 angstroms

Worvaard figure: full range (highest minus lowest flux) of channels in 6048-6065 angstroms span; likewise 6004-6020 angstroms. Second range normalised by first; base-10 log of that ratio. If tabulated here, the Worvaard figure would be -0.20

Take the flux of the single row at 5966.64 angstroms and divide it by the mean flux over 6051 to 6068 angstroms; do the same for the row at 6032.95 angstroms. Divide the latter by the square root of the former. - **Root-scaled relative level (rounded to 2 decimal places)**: 0.97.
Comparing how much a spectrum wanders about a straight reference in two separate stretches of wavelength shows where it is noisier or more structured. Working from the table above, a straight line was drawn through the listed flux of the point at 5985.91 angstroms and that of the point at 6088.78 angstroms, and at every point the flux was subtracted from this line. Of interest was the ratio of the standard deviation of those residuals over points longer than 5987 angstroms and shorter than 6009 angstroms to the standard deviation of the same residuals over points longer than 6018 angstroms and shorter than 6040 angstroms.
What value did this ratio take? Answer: 1.5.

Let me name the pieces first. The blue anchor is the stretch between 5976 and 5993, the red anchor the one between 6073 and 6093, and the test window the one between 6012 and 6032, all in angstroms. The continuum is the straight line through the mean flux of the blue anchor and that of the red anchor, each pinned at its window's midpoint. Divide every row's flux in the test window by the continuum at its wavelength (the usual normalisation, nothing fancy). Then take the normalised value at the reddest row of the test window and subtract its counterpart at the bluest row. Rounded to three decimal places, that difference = -0.030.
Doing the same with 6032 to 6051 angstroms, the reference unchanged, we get 0.019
